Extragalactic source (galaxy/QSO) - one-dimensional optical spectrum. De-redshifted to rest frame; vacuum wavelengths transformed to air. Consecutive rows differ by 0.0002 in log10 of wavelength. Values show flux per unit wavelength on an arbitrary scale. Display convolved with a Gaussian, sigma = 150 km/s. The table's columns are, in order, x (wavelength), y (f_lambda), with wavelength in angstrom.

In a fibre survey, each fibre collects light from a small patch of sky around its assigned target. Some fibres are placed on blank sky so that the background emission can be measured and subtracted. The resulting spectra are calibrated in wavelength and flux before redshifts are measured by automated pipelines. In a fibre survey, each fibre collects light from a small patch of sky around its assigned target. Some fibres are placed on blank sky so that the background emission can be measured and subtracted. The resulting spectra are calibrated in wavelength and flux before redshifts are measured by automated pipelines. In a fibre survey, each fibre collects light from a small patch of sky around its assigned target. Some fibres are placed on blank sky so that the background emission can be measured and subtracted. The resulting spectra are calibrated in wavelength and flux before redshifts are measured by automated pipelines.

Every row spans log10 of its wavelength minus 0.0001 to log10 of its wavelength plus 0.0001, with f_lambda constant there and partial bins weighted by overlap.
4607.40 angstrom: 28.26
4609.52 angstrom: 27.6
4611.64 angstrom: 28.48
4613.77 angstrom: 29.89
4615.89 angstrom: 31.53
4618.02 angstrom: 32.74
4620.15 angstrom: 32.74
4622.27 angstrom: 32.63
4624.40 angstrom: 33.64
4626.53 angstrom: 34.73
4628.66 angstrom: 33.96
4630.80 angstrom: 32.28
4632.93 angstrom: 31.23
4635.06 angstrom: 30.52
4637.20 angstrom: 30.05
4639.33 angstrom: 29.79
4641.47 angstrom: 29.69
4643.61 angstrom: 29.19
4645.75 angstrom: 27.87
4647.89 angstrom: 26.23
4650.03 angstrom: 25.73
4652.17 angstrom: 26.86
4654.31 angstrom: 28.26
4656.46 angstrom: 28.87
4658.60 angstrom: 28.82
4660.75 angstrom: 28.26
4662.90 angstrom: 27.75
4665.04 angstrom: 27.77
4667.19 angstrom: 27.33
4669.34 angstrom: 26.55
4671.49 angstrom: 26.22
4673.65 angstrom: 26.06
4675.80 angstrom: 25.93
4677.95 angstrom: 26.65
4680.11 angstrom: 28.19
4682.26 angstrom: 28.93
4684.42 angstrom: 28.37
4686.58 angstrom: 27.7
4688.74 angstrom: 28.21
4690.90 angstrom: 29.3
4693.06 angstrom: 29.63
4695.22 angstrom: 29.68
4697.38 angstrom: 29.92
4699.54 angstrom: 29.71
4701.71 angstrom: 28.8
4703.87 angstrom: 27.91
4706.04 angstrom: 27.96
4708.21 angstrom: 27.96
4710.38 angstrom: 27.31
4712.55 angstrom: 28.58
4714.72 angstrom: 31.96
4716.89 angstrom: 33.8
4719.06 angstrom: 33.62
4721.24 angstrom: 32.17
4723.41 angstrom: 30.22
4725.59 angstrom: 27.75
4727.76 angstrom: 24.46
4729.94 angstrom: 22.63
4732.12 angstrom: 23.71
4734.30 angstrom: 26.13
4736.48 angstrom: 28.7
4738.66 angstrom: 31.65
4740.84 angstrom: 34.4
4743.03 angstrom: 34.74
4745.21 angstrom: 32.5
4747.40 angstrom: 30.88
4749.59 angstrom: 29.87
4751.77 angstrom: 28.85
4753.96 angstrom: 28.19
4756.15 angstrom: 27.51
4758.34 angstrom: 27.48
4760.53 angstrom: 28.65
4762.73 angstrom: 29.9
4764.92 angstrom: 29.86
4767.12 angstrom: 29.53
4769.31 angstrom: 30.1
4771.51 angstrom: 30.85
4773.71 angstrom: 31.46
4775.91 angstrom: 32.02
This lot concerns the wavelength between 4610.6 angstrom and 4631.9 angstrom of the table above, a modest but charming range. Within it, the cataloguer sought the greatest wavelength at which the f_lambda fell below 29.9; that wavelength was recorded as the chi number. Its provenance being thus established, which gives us 4613.77 angstrom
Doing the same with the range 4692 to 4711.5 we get 4710.38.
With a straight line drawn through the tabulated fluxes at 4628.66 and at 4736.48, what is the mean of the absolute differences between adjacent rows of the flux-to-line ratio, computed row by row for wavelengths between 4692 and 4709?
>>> 0.011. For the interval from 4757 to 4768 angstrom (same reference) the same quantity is 0.027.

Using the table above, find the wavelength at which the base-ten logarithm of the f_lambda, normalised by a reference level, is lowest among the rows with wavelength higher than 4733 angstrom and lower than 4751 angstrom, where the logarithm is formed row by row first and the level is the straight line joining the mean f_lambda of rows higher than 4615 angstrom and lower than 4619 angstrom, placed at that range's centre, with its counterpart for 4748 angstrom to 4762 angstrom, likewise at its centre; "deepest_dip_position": 4734.30 angstrom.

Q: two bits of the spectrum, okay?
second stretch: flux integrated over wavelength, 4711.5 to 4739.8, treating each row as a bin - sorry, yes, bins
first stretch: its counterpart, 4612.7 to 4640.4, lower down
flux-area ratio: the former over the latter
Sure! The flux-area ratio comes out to 0.92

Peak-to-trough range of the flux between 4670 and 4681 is 2.3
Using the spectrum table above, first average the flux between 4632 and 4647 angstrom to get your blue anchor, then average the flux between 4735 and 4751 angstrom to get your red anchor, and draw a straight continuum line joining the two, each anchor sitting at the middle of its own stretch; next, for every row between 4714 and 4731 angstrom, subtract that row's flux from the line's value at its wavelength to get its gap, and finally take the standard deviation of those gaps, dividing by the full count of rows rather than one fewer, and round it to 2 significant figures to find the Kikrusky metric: 4.0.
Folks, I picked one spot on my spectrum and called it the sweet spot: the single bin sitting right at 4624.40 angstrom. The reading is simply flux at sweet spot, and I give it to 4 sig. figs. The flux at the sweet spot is 33.64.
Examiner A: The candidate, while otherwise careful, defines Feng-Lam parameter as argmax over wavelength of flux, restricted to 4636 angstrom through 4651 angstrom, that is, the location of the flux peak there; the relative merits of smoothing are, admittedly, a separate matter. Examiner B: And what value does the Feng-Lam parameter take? 4637.20 angstrom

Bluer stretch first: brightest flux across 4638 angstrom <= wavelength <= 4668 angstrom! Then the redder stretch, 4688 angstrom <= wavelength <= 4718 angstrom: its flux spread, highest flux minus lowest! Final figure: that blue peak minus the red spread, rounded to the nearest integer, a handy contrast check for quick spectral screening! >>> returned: 23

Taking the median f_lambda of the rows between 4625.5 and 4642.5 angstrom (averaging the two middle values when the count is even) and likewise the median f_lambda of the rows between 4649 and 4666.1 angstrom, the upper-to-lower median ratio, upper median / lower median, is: 0.91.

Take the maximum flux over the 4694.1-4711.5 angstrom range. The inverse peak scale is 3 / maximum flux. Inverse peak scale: 0.100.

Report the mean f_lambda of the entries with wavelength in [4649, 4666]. 27.8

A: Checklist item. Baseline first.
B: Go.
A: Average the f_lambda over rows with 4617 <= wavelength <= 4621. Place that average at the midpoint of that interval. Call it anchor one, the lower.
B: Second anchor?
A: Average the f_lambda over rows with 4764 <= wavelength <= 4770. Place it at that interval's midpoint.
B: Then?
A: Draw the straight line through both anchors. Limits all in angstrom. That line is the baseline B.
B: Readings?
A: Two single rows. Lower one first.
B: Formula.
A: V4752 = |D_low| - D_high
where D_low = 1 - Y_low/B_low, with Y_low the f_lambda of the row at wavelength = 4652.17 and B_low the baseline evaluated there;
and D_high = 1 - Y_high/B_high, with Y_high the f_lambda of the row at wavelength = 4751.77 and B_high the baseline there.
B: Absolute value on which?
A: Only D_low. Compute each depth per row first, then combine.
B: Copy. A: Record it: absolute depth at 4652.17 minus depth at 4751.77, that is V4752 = 0.12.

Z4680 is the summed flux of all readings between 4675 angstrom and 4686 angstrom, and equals 138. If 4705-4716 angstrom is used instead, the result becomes 144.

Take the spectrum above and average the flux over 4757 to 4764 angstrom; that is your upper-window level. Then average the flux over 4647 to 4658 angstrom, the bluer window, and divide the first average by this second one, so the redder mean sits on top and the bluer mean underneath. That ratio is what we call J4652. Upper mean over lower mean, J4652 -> 1.05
